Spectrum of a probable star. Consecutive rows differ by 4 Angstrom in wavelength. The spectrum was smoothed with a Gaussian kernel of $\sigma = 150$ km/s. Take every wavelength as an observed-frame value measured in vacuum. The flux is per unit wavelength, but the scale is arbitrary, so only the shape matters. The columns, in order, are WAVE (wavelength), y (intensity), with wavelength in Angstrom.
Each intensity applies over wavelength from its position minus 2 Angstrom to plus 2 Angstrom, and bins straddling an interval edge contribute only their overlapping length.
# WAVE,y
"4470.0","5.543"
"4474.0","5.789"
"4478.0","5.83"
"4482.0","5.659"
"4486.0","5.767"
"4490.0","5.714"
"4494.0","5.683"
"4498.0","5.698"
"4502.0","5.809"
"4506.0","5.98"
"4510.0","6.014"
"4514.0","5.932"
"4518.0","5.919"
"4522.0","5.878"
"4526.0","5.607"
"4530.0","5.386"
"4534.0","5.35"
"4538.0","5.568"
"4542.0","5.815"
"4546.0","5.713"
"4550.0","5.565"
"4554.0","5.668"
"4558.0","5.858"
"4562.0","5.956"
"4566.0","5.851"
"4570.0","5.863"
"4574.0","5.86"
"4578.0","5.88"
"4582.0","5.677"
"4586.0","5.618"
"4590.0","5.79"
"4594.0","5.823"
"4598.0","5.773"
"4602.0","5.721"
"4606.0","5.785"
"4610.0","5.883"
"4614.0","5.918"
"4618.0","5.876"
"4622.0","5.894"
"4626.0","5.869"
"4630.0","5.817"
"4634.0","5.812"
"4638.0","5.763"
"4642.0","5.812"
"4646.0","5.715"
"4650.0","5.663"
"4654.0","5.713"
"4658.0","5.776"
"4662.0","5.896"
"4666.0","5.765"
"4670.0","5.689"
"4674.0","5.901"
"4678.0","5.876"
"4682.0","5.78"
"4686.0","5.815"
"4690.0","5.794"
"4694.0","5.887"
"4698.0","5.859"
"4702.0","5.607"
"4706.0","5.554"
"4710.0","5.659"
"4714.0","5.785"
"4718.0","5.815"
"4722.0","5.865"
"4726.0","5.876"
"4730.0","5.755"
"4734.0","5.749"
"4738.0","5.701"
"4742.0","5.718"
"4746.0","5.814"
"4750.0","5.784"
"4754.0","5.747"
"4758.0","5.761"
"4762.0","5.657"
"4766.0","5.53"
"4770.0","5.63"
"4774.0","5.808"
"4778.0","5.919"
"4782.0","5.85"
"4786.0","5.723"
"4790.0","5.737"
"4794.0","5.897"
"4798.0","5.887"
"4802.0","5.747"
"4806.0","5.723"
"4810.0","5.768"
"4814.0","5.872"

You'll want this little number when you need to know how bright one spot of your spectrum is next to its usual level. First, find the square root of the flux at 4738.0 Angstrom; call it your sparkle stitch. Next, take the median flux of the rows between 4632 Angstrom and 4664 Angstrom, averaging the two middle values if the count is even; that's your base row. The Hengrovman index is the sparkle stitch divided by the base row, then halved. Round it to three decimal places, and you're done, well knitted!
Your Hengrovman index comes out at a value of 0.207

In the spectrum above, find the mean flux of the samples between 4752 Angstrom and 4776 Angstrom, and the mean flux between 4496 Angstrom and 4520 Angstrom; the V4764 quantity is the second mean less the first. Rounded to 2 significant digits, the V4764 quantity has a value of 0.20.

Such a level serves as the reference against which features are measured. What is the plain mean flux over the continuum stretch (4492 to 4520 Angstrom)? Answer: 5.86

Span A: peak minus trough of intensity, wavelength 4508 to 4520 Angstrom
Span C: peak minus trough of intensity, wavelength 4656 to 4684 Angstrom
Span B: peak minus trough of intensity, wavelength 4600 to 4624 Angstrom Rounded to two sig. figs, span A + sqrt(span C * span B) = 0.30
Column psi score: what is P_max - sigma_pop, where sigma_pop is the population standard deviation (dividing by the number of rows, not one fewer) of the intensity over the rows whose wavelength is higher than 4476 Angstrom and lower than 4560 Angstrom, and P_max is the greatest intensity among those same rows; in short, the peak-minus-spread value 5.84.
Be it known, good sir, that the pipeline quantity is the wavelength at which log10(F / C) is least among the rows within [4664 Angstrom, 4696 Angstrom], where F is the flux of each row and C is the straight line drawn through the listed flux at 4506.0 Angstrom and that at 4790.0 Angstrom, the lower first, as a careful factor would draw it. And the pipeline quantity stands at 4670.0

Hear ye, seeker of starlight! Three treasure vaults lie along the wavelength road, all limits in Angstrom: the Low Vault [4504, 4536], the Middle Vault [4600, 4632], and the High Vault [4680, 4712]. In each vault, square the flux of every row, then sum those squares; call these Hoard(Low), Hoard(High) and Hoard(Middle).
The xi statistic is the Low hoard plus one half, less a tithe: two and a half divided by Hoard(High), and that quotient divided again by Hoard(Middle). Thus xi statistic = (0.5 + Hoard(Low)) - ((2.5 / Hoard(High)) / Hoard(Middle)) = 266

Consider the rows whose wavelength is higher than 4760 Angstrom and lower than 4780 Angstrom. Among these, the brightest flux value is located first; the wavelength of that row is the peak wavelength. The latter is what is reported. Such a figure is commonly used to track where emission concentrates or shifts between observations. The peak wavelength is 4778.0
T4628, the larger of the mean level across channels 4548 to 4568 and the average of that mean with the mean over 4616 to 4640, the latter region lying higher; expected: 5.81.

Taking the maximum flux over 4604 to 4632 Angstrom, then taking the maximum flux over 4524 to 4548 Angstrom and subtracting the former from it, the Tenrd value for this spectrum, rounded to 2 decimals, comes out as -0.10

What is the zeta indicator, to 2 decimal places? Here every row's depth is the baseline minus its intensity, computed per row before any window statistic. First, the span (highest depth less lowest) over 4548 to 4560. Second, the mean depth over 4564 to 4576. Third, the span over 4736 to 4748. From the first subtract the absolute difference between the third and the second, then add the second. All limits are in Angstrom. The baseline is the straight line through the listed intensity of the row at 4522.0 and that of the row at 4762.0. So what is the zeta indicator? 0.13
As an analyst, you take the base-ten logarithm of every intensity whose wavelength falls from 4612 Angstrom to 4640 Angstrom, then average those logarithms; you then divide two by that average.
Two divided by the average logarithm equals 2.61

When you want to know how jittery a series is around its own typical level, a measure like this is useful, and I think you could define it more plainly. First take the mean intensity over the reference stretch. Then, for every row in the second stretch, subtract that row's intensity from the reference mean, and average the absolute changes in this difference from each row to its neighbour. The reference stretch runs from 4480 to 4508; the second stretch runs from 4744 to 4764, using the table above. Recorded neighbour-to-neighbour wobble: 0.05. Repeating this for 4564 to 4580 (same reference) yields 0.01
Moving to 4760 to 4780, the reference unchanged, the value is 0.13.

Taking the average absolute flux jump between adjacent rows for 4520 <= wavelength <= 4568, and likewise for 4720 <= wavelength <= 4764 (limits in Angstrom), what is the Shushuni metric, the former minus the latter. 0.11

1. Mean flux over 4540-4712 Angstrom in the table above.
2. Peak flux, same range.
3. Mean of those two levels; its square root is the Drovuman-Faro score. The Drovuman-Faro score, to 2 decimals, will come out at 2.42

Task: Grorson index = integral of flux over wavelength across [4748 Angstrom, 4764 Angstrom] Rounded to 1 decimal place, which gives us 91.8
